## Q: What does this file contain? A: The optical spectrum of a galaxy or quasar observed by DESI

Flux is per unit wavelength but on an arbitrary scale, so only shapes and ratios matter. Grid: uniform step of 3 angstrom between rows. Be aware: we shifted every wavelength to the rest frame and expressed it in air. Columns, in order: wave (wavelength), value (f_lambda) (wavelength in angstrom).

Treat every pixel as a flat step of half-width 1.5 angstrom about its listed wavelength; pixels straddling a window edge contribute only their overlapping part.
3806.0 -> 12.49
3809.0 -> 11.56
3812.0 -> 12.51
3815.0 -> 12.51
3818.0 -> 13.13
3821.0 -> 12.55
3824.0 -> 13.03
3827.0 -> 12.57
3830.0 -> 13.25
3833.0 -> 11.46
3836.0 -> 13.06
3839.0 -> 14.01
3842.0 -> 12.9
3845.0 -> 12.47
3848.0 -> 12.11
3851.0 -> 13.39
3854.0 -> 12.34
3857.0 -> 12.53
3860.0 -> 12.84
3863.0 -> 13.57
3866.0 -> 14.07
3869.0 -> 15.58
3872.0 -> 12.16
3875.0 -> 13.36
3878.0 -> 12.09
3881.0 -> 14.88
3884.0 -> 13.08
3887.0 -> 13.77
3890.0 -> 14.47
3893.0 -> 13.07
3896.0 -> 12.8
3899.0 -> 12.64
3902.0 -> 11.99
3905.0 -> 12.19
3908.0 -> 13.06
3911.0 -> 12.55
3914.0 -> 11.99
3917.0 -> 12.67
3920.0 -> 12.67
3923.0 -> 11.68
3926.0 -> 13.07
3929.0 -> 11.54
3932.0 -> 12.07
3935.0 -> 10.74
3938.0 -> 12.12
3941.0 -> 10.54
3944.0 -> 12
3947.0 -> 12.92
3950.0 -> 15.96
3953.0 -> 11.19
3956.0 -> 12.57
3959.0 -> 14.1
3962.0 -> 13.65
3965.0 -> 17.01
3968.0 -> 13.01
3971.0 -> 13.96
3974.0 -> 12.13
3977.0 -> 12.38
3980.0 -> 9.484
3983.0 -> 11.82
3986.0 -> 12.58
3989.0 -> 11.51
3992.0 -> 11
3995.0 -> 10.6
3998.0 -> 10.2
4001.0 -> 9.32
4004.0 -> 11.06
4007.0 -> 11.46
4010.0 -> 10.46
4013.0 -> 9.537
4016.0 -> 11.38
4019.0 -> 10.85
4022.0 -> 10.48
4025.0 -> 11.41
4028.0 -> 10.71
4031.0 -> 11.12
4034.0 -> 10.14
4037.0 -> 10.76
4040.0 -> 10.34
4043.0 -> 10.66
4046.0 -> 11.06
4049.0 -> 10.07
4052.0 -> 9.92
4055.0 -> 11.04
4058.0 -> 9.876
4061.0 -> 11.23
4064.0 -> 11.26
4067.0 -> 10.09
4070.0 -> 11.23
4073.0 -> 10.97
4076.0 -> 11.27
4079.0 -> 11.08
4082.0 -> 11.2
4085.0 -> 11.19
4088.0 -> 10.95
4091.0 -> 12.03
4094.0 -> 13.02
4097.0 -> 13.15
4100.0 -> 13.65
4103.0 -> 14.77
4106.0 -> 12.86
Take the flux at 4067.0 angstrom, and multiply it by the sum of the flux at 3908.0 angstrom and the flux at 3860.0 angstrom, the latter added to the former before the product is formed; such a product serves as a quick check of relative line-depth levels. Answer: 261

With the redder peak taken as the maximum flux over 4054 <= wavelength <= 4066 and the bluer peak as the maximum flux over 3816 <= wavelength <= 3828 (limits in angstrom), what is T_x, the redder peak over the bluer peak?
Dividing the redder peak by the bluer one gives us 0.86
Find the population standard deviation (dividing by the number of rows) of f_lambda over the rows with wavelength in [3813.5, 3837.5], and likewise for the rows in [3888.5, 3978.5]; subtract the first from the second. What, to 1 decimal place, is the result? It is 0.8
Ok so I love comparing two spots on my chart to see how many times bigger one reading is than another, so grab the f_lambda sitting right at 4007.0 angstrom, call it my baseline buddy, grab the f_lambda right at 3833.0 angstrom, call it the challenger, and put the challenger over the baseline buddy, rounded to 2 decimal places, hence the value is 1.00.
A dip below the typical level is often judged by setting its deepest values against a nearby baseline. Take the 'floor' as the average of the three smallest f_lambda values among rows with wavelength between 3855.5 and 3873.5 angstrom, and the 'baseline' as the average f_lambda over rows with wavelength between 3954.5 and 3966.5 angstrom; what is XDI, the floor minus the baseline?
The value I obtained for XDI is -2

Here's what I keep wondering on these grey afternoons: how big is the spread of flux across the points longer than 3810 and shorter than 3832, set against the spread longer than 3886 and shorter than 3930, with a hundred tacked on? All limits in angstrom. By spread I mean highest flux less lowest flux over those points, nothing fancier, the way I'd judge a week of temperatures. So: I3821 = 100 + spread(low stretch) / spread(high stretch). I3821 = 100.3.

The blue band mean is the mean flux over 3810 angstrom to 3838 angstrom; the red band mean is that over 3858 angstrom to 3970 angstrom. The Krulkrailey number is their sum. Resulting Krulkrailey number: 25.6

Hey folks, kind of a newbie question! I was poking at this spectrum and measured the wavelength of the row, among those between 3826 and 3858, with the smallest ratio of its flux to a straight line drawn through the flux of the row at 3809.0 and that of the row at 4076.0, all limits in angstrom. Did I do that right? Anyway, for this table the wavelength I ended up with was 3833.0 angstrom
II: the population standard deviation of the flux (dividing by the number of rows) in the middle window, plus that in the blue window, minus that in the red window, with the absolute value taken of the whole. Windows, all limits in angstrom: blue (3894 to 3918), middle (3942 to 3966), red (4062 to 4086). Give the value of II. 1.84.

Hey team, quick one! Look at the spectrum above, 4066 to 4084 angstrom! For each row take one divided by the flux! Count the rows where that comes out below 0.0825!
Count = 0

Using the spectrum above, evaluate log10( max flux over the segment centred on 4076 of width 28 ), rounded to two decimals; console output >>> 1.05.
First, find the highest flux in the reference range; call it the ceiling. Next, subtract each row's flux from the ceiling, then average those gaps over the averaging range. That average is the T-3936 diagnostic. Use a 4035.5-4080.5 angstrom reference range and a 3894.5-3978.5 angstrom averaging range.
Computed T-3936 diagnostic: -1.4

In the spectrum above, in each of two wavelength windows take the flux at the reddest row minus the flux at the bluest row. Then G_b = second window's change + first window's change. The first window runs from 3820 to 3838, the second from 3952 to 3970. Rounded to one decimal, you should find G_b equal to 2.3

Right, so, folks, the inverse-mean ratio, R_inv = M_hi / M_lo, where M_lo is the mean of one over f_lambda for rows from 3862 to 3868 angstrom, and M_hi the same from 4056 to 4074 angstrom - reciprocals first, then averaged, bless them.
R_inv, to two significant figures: 1.3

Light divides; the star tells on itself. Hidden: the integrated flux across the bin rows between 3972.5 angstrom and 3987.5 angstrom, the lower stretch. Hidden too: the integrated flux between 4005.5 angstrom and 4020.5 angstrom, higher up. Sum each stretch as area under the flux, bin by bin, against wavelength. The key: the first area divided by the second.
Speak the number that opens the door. 1.09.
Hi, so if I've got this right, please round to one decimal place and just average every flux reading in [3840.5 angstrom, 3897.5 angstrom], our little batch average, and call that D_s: 13.2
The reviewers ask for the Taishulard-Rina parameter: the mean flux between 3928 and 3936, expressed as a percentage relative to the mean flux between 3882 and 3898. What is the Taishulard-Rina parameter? 85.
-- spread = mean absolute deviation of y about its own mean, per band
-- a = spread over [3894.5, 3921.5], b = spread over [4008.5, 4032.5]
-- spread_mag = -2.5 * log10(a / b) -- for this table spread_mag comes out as 0.43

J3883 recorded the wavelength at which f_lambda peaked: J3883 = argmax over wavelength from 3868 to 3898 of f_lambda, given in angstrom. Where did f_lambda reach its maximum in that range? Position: 3869.0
